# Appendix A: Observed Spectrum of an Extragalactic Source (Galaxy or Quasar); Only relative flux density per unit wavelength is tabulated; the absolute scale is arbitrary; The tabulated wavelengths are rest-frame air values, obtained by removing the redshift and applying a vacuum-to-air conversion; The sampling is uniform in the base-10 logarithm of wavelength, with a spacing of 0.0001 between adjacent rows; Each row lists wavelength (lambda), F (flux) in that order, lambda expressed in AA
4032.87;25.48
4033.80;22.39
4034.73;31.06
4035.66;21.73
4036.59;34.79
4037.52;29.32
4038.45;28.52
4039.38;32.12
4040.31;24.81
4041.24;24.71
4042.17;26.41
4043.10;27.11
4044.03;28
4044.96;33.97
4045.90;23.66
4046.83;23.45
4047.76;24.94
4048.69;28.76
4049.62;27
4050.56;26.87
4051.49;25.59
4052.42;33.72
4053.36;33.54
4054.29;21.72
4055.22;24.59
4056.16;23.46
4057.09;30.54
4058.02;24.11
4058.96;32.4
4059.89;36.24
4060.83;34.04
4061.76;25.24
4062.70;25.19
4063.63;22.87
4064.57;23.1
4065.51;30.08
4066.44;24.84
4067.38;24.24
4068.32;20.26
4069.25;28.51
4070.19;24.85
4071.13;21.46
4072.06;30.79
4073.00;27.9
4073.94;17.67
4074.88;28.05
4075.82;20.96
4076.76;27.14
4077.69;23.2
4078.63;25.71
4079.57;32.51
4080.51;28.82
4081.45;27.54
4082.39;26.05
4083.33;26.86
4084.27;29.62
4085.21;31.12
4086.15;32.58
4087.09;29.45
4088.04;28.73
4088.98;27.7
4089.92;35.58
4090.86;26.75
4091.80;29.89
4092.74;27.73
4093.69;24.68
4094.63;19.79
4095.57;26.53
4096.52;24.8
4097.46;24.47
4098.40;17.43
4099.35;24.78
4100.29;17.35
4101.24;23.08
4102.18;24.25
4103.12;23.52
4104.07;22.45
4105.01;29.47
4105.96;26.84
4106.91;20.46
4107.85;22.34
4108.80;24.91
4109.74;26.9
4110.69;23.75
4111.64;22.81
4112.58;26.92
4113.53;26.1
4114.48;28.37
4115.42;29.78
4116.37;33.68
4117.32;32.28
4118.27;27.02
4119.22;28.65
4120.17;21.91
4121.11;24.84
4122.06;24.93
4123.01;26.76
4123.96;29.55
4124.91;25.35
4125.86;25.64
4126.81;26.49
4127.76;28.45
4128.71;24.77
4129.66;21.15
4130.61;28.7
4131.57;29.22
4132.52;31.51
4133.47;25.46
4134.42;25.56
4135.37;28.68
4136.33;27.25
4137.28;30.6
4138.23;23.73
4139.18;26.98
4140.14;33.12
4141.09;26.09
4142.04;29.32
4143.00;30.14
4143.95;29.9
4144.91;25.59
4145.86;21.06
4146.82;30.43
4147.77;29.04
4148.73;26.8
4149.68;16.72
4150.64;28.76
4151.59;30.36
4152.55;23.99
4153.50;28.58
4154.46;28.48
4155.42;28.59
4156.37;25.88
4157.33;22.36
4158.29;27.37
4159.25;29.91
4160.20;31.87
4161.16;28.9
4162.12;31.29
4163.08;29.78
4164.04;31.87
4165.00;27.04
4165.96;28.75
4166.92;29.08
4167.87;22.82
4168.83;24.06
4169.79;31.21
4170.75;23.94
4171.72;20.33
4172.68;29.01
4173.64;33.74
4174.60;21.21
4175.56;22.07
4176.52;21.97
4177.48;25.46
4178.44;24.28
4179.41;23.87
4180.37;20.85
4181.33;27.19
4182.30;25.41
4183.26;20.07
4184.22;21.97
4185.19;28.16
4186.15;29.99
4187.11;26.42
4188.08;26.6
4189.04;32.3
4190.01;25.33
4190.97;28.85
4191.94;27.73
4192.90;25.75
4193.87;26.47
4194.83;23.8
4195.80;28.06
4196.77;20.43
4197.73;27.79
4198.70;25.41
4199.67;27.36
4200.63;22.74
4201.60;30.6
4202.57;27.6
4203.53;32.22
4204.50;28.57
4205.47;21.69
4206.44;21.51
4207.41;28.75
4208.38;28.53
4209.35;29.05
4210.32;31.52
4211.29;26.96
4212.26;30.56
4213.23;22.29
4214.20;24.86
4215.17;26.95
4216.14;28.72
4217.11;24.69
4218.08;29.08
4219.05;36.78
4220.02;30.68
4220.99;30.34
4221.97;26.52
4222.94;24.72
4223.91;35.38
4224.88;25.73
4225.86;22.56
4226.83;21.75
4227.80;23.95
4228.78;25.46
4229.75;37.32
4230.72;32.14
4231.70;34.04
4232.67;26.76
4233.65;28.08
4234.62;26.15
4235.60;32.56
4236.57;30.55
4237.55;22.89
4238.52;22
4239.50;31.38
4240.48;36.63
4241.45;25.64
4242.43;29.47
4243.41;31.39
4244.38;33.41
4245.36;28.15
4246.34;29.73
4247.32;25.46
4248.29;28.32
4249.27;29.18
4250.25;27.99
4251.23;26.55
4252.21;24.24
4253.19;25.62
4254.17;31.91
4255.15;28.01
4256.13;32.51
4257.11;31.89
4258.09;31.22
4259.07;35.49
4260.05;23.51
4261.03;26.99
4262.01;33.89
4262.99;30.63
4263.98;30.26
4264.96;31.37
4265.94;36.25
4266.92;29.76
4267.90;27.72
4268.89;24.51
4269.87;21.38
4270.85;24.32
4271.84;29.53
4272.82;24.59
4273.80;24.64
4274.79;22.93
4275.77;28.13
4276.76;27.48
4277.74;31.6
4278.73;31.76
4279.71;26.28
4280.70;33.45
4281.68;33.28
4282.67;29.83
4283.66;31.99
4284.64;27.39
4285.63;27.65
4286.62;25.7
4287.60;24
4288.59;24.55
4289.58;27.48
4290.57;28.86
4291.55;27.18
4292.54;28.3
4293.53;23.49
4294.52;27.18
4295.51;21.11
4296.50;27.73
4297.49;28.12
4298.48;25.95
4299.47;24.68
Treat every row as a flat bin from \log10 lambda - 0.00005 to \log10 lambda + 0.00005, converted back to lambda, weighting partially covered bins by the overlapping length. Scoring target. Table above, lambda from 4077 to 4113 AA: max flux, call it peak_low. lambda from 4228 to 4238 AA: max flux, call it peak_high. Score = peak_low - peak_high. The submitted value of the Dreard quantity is -2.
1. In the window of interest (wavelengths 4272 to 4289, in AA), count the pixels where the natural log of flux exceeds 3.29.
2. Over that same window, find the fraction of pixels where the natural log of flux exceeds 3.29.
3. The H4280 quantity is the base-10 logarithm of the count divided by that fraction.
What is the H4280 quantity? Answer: 1.23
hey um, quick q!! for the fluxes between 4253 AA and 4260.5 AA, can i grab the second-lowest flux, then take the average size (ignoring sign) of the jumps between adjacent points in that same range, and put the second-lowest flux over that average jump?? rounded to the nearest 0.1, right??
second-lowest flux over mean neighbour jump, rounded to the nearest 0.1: 5.6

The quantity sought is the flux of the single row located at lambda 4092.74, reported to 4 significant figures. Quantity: 27.73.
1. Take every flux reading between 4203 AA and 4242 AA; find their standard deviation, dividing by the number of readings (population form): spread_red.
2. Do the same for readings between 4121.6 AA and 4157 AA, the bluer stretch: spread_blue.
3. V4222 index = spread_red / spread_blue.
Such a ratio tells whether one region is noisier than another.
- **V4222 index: 1.4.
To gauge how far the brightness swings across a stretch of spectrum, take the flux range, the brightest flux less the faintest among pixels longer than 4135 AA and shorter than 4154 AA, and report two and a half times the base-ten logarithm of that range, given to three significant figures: 3.04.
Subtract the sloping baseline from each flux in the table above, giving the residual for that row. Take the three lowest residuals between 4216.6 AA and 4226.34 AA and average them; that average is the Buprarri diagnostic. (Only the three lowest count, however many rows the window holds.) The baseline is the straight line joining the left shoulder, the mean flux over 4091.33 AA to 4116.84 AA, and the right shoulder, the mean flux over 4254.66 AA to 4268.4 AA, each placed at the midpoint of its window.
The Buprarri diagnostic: -5.2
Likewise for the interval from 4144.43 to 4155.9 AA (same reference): -6.0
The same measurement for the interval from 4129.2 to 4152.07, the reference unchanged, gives -6.7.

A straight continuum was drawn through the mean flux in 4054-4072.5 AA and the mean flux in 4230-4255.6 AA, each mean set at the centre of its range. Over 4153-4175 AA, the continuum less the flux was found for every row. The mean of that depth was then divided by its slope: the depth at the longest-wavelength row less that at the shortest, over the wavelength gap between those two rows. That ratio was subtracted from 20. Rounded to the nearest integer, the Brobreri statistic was 20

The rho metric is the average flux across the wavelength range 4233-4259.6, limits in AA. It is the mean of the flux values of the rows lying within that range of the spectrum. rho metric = 29.1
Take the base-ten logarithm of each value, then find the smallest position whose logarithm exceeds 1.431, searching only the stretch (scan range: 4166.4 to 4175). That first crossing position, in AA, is 4166.92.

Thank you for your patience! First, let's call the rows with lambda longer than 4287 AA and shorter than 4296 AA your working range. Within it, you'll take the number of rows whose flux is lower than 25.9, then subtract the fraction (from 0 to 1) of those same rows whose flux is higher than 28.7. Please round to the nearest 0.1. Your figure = 3.9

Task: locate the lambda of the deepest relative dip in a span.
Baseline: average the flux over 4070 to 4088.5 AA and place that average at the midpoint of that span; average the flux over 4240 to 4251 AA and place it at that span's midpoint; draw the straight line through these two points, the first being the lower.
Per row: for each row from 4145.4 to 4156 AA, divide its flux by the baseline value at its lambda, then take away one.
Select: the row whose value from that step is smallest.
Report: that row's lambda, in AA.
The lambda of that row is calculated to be 4149.68 AA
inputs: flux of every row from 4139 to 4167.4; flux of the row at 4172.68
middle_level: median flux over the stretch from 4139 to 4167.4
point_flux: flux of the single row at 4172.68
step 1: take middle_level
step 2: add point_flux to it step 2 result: 58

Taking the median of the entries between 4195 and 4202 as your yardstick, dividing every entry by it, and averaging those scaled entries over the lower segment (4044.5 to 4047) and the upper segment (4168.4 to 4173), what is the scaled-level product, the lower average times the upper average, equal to 0.93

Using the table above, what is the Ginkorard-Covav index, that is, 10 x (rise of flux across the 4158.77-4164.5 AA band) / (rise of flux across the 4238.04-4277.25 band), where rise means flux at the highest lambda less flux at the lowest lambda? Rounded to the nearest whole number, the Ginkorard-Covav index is 4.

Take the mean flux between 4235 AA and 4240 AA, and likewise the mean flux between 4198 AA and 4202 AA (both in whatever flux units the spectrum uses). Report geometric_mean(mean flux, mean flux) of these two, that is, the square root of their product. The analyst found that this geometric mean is 27.2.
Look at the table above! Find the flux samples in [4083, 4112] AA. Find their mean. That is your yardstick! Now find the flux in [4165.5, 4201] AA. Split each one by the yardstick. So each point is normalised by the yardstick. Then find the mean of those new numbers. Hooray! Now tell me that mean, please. 1.00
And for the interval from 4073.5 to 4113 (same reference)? 1.00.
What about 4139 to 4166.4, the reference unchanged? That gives 1.09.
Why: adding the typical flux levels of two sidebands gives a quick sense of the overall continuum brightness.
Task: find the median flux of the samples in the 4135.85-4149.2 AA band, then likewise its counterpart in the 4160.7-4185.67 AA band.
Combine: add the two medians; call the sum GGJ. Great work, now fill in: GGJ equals 53.6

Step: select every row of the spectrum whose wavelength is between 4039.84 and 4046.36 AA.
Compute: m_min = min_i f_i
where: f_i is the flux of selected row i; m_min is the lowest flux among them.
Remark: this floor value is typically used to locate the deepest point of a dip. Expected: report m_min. 23.66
